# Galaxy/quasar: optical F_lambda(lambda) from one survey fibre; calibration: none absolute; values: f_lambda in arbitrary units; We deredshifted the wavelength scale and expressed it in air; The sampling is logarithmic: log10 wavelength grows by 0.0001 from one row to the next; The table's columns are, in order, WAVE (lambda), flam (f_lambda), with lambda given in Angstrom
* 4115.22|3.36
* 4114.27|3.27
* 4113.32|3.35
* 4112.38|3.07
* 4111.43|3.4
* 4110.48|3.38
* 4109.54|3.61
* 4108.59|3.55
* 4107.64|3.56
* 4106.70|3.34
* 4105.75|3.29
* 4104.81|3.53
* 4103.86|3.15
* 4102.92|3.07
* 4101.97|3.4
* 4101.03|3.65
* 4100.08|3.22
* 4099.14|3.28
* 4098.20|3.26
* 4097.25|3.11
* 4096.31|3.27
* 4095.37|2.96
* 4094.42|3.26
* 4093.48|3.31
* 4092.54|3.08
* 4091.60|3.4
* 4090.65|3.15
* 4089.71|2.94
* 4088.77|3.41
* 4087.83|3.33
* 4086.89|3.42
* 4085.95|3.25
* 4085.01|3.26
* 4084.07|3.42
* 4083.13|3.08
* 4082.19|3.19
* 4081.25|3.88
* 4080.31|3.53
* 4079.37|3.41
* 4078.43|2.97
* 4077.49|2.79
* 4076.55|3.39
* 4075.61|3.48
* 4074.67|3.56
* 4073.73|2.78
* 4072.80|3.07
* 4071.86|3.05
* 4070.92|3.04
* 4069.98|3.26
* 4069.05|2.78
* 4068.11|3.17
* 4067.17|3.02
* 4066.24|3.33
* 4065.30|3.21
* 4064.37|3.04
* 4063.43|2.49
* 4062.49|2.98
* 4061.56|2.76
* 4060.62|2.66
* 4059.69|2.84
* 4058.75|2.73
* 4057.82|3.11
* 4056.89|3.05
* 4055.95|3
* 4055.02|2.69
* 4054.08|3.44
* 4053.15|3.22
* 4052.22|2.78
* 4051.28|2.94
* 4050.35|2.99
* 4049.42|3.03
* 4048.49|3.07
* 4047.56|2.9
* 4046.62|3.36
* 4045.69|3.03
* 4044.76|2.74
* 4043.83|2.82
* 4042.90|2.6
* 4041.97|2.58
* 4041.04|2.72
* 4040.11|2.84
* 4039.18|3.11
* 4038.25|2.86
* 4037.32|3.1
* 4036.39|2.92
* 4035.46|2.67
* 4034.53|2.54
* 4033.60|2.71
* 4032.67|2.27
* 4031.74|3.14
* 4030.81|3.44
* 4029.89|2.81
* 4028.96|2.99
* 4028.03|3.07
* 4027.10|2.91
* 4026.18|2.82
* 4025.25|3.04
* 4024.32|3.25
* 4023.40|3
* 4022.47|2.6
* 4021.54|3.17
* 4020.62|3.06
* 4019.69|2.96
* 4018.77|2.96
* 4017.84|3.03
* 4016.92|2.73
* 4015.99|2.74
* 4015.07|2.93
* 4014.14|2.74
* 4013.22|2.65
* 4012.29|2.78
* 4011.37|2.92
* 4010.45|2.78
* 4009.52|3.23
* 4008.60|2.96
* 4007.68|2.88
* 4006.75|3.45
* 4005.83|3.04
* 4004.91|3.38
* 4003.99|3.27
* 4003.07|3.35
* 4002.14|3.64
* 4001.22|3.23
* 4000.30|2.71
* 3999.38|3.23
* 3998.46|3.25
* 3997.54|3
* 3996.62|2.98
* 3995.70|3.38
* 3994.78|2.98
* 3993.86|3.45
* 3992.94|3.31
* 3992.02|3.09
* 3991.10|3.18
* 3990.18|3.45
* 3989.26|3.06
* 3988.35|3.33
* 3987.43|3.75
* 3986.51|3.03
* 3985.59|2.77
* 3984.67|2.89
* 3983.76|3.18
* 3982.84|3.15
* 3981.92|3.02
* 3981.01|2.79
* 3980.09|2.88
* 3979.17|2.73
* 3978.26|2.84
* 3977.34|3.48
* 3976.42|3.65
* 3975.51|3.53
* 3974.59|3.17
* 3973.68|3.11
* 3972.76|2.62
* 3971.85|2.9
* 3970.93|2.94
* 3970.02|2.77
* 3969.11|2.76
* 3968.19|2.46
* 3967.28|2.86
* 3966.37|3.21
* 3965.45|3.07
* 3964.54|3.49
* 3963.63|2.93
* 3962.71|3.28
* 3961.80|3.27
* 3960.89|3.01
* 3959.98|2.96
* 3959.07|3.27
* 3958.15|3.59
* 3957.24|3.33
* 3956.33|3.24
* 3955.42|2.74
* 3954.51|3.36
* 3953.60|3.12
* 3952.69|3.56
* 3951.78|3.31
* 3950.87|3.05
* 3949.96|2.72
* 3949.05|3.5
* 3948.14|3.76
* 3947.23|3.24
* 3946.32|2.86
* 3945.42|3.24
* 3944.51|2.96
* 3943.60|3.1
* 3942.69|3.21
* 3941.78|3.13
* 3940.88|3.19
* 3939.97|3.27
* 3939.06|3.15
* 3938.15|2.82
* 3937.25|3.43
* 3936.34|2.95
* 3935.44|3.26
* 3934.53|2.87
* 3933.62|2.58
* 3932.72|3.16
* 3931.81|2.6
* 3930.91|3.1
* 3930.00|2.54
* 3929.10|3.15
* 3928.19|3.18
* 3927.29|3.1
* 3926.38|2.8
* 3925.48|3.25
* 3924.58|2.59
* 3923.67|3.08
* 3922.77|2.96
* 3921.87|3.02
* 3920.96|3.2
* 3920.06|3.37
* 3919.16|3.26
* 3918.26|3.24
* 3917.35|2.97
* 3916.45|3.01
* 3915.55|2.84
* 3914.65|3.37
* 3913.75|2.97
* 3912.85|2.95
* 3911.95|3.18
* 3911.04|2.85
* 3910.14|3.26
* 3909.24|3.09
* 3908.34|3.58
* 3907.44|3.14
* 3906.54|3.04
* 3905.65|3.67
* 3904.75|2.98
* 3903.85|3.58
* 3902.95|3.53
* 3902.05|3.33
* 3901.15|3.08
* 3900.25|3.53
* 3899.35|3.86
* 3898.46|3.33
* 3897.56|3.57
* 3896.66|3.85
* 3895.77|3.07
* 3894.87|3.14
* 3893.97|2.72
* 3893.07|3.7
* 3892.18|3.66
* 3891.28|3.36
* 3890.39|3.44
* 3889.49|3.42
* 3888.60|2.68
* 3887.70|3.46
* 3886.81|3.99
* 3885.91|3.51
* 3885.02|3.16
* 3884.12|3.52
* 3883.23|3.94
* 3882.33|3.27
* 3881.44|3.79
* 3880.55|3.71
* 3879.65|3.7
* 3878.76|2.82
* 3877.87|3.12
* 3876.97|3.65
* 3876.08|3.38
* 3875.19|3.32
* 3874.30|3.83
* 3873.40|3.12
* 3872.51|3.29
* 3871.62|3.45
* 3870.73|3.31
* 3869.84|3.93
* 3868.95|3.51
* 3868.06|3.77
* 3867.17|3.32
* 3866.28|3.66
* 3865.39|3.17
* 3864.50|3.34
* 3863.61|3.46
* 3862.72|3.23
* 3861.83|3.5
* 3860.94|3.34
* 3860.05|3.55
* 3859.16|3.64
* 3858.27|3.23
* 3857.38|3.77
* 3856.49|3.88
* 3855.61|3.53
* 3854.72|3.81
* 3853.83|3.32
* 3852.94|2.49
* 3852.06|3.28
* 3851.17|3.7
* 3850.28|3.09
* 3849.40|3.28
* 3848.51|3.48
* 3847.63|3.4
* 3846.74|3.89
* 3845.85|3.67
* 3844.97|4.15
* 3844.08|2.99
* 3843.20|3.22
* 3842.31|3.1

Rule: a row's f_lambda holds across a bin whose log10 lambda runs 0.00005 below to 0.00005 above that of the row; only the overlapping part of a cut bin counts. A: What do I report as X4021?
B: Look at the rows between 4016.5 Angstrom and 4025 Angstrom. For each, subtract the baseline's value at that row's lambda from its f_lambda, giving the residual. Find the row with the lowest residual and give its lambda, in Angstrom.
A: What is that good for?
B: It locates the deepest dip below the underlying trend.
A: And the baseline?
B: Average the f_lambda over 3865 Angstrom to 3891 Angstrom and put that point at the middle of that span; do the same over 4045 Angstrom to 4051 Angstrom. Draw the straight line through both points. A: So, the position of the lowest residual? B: 4022.47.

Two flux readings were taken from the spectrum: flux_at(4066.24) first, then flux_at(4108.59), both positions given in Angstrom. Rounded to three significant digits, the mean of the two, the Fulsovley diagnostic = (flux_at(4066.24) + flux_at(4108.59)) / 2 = 3.44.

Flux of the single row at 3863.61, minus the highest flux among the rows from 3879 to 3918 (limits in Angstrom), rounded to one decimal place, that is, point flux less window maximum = -0.5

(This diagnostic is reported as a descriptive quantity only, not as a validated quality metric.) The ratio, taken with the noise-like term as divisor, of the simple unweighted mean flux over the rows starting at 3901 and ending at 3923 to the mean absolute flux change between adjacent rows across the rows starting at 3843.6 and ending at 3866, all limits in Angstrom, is 8.6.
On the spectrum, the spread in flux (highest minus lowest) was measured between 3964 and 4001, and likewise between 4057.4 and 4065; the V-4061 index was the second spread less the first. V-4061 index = -0.7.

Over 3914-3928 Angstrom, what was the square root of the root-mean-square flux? 1.75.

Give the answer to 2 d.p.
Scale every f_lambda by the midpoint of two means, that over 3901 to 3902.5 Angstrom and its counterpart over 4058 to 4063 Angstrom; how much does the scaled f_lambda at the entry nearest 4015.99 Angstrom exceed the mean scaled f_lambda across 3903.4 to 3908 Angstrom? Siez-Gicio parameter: -0.18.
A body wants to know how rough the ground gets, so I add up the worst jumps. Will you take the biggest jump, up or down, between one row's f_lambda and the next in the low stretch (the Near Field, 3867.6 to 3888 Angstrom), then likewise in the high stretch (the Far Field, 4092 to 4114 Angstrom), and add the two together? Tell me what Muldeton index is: 1.31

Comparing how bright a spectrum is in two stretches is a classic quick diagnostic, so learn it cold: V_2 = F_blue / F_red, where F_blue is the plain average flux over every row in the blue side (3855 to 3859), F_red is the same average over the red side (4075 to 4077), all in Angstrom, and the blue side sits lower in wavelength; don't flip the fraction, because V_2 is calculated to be 1.05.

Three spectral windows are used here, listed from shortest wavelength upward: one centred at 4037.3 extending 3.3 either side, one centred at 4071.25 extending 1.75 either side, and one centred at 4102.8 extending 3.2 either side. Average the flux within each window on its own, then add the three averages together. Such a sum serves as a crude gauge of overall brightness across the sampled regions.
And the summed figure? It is 9.30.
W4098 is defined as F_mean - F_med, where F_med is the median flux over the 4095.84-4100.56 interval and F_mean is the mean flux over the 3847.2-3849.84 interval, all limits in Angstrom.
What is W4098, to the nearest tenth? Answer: 0.1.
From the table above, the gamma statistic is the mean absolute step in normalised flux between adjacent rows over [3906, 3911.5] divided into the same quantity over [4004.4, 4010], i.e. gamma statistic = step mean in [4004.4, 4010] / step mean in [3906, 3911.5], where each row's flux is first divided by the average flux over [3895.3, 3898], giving 1.0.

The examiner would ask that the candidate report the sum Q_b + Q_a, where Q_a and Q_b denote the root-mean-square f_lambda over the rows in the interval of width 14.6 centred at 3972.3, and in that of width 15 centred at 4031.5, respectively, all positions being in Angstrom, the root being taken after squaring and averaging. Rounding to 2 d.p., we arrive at 5.95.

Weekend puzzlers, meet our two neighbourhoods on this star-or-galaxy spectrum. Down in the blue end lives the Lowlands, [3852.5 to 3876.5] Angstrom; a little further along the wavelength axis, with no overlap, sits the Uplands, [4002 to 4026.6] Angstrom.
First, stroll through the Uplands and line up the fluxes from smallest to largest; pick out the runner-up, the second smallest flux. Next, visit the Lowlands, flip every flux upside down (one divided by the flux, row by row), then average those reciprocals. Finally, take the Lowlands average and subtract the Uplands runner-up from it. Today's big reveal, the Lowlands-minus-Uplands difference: -2.36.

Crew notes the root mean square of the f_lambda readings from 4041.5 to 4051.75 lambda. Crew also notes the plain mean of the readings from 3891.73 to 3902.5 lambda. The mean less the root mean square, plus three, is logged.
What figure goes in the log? 3.5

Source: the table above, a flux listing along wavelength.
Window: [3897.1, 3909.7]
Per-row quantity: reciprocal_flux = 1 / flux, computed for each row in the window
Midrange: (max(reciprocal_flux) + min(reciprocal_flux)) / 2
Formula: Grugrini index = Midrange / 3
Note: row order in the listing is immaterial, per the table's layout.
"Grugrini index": 0.0991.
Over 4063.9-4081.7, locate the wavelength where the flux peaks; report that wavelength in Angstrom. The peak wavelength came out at 4081.25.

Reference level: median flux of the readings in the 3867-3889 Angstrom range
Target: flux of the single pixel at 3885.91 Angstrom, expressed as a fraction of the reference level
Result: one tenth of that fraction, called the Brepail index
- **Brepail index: 0.101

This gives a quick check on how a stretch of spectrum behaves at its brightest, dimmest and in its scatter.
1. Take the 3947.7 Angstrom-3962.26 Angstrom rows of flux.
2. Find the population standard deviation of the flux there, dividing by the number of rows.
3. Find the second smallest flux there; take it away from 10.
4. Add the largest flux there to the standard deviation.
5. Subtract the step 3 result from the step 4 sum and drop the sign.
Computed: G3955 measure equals 3.22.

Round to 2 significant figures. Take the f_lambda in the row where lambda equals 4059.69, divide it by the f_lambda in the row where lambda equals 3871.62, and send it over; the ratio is 0.82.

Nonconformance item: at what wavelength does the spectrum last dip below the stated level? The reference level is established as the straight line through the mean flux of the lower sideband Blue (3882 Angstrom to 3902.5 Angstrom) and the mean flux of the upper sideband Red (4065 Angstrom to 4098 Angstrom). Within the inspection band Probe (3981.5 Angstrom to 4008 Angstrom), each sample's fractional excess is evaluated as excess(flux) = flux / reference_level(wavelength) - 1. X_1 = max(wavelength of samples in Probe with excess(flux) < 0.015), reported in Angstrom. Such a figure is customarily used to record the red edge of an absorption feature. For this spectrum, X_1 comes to 4007.68 Angstrom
